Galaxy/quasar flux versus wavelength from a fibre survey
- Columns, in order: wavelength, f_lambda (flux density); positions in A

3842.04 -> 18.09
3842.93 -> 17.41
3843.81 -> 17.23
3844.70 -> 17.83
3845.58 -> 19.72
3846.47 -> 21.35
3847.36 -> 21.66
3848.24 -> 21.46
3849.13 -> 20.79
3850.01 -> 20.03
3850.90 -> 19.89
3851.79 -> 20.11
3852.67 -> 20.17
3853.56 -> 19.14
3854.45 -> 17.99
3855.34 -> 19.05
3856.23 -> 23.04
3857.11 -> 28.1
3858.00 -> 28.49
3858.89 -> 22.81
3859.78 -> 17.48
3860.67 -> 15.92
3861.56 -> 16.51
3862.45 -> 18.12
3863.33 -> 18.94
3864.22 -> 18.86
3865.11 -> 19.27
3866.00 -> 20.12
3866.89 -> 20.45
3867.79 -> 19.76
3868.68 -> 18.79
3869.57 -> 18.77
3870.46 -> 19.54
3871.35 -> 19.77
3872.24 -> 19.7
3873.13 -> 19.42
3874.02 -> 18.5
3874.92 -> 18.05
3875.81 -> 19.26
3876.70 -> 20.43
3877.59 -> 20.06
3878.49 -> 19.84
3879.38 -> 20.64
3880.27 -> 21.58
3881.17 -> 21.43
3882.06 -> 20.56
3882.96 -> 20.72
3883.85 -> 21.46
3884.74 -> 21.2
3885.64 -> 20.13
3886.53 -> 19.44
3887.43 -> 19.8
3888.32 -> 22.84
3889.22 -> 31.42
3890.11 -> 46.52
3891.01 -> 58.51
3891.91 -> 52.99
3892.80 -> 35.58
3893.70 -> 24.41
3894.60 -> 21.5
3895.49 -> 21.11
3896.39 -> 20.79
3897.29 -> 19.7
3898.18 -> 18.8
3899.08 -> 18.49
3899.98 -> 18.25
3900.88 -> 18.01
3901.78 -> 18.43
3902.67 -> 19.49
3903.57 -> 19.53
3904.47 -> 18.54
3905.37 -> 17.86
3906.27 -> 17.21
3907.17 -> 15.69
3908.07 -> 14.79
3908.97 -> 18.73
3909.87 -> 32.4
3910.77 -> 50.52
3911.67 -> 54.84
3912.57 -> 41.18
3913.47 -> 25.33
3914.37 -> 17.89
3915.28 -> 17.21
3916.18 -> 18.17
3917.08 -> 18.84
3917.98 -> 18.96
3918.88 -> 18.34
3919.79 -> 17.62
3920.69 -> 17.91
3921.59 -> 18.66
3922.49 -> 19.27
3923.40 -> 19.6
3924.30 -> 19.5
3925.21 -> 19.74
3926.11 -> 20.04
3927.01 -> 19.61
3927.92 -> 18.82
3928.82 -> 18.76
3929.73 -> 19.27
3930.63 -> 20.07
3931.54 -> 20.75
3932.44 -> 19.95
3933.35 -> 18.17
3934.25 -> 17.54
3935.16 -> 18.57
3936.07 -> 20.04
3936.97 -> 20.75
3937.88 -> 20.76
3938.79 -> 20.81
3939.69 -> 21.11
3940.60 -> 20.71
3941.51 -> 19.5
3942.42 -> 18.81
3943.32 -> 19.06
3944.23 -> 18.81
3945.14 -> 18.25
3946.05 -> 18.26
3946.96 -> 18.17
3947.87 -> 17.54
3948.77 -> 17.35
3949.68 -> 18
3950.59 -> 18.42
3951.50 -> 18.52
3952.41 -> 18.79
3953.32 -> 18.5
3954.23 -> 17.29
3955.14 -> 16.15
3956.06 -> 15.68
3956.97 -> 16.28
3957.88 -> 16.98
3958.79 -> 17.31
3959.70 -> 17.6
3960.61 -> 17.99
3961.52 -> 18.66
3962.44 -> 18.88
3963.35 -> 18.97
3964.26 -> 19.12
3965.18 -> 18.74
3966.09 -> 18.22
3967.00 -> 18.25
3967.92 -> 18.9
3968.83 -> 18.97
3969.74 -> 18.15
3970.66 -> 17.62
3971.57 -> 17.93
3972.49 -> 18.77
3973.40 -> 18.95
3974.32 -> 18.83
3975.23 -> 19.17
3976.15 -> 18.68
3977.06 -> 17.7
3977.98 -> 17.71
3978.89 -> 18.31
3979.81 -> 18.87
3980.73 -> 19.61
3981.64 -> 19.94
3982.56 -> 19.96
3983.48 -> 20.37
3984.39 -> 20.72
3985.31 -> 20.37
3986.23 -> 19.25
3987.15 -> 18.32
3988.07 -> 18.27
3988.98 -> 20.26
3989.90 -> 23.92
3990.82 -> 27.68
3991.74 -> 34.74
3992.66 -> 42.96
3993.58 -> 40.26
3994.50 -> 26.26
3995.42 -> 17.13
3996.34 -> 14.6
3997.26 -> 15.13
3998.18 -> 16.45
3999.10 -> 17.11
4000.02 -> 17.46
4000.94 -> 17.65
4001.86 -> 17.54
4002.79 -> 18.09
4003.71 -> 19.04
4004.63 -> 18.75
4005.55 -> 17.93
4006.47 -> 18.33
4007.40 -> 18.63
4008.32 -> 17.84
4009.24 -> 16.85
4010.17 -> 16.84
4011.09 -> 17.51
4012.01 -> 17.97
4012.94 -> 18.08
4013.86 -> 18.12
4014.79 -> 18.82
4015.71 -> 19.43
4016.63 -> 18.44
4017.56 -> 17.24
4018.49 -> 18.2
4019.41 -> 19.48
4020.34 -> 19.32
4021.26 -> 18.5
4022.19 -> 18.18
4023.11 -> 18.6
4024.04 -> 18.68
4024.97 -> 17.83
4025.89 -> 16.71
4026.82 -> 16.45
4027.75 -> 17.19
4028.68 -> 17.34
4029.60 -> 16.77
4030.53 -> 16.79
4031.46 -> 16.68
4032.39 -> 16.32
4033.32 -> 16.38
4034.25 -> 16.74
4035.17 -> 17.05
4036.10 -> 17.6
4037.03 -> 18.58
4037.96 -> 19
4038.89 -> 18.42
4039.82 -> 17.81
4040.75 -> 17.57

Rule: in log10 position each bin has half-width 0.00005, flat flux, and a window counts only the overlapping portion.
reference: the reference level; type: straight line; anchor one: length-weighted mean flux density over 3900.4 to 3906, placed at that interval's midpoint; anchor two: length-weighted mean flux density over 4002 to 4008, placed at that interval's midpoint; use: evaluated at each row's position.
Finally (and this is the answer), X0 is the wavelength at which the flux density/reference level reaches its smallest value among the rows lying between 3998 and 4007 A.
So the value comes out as 3998.18 A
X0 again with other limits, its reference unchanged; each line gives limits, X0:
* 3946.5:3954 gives 3948.77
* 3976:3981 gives 3977.06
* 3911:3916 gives 3915.28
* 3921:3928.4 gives 3921.59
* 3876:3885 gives 3878.49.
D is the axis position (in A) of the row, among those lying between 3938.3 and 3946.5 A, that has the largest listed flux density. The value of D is 3939.69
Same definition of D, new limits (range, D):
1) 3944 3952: 3944.23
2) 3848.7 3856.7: 3856.23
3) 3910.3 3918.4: 3911.67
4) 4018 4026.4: 4019.41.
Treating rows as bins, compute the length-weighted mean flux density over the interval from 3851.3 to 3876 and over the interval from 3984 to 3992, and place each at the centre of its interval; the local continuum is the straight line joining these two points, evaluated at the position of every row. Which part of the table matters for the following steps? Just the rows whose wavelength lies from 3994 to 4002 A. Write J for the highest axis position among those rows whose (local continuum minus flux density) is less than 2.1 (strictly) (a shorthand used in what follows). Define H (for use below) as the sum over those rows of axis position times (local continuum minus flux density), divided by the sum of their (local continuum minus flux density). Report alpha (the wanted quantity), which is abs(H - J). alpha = 4.2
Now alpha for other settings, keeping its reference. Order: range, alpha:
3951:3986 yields 18.5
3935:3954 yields 4.8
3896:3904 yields 3.1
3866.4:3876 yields 2.9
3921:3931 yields 4.6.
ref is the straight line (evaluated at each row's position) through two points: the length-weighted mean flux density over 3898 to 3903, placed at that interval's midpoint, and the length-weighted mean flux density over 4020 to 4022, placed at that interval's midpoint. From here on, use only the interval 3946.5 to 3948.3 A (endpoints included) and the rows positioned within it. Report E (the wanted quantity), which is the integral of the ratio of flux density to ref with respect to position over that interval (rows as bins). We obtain 1.7 A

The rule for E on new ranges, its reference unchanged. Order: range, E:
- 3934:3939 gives 5.3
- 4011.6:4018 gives 6.2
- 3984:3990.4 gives 6.9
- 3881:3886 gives 5.6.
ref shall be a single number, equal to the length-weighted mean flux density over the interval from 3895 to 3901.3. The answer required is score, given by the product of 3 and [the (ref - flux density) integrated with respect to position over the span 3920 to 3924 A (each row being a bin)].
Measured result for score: 6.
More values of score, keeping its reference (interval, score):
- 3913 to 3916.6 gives -5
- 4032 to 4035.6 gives 29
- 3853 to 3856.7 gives -6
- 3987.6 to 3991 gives -28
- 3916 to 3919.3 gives 7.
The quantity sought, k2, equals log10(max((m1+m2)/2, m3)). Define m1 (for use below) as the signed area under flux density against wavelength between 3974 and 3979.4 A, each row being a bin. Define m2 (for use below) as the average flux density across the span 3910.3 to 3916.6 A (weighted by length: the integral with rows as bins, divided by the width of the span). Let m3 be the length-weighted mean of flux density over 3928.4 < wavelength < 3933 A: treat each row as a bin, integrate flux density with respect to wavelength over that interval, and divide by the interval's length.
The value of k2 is 1.82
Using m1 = 99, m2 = 32.2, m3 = 19.7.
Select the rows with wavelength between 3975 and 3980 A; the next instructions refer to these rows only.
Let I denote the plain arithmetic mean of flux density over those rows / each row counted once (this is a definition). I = 18.4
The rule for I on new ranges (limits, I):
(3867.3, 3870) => 19.1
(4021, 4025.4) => 18.4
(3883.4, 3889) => 20.8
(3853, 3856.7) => 19.8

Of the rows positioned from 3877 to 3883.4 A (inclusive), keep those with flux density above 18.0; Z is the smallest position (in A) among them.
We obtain 3877.59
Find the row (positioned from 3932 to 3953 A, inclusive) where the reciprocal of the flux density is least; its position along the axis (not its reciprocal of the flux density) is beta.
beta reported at 3939.69 A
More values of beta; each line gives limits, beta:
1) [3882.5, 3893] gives 3891.01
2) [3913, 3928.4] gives 3913.47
